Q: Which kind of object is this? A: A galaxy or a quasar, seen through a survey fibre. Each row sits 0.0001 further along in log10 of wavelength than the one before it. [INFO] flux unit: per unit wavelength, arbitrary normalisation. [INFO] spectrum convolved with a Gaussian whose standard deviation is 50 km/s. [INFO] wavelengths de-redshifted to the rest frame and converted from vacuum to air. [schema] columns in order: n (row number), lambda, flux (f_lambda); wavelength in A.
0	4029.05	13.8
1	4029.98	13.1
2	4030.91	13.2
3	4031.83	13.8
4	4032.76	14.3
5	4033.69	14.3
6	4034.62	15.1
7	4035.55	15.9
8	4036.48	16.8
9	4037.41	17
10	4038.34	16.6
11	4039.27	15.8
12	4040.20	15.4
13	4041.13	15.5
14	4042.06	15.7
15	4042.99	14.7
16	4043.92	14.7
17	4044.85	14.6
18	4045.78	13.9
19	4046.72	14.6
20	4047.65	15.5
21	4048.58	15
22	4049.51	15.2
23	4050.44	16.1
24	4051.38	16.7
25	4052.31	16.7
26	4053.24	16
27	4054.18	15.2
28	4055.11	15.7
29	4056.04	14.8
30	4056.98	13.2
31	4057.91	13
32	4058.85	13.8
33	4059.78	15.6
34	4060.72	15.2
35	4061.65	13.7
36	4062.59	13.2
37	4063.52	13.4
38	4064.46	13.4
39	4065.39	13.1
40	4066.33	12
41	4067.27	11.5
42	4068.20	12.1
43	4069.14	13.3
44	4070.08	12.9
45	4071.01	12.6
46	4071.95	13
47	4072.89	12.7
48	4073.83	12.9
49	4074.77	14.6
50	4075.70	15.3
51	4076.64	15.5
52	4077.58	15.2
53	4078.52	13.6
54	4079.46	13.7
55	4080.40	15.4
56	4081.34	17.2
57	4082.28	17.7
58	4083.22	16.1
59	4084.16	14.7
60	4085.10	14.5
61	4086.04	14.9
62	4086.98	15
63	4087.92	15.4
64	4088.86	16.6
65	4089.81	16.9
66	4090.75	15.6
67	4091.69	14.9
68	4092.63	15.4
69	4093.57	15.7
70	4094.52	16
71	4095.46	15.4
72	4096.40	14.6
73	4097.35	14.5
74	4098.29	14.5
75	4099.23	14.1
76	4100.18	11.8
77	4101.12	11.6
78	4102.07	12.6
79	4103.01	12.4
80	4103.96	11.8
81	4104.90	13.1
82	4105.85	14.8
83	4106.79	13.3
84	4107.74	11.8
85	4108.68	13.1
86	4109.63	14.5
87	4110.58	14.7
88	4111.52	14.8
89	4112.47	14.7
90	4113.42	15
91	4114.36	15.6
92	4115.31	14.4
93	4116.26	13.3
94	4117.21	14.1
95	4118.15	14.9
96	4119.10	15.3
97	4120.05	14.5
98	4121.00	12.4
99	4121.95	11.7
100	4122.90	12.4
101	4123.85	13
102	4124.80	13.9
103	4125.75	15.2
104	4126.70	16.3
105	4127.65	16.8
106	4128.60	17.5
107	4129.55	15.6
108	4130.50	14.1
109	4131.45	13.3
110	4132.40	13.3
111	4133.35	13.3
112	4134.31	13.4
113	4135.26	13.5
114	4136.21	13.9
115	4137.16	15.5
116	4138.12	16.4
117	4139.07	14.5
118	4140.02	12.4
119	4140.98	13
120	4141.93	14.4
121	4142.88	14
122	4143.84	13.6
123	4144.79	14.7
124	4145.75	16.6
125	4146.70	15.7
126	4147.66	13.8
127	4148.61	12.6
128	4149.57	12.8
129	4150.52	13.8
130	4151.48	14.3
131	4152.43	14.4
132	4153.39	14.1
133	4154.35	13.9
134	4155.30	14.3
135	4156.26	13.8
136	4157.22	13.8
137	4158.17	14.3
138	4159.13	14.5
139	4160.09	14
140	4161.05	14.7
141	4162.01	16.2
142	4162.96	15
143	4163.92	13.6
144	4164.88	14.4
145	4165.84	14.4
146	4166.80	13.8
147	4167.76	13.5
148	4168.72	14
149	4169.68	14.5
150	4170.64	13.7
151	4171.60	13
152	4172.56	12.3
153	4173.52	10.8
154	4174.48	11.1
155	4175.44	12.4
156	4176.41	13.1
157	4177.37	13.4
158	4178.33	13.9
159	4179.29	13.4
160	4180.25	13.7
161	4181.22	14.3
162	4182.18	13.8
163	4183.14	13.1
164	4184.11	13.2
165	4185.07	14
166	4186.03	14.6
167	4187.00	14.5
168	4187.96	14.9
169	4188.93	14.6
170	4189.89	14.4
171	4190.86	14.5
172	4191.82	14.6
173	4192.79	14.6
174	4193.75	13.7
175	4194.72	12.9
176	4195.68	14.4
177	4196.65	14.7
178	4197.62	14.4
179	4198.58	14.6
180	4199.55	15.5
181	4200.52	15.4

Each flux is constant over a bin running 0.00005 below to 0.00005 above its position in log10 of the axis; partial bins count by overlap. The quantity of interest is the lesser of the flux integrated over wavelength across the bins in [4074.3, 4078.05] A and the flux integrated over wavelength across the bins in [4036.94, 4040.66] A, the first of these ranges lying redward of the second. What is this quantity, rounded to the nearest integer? 57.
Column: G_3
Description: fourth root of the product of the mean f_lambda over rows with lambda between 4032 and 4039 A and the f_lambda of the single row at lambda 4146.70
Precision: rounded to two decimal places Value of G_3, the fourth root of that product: 3.96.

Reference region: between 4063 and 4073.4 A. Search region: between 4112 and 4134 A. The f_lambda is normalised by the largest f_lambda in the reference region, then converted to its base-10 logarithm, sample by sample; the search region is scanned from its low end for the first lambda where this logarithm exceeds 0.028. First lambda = 4112.47 A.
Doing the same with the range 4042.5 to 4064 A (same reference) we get 4042.99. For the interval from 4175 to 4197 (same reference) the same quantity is 4181.22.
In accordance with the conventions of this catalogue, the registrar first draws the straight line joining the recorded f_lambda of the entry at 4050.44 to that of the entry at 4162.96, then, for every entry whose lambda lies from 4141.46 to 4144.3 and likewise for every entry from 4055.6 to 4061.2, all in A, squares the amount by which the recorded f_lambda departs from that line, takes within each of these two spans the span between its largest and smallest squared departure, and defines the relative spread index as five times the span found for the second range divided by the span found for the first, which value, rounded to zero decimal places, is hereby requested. 24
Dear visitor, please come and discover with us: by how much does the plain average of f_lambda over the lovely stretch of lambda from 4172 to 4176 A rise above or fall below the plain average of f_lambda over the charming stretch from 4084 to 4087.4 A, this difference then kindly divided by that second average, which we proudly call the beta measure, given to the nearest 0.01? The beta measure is -0.21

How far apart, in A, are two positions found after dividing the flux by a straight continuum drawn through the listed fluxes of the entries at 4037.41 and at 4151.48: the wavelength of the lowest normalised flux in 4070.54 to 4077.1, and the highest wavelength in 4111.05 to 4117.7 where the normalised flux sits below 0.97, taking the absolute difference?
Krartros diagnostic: 46.2 A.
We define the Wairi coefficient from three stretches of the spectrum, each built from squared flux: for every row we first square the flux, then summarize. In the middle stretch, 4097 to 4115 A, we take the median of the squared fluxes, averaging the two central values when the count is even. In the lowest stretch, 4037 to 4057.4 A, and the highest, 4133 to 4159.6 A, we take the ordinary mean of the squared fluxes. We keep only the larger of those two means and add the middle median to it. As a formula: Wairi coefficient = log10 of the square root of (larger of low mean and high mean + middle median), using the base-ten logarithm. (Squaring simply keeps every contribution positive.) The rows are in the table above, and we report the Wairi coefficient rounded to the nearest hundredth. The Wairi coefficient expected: 1.32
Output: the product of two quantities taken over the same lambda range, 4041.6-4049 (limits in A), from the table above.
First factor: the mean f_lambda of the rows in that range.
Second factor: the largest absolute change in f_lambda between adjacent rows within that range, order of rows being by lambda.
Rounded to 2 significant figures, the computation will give 15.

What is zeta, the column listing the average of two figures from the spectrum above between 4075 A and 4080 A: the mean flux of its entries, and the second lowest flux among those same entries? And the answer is 14.2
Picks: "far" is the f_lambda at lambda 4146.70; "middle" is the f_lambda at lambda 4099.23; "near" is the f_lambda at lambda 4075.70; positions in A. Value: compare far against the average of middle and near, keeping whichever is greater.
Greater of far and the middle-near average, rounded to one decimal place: 15.7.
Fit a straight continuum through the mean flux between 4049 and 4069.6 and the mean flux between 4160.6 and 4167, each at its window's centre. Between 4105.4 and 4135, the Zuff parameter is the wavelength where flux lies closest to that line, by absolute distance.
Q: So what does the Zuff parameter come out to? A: 4115.31 A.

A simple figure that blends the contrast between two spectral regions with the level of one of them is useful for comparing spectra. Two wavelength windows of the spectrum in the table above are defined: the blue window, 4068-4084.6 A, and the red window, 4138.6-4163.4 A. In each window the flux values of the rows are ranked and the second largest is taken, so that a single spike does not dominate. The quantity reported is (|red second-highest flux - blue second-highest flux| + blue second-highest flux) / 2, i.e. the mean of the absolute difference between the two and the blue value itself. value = 9.1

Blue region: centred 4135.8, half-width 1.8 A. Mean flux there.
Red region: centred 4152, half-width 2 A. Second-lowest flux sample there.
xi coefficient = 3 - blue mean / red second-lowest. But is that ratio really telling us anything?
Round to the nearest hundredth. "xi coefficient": 2.00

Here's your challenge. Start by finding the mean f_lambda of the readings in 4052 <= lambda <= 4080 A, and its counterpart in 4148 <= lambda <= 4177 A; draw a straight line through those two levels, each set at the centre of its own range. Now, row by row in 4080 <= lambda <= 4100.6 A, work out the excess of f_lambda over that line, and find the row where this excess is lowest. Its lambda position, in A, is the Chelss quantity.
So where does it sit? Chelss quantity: 4100.18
